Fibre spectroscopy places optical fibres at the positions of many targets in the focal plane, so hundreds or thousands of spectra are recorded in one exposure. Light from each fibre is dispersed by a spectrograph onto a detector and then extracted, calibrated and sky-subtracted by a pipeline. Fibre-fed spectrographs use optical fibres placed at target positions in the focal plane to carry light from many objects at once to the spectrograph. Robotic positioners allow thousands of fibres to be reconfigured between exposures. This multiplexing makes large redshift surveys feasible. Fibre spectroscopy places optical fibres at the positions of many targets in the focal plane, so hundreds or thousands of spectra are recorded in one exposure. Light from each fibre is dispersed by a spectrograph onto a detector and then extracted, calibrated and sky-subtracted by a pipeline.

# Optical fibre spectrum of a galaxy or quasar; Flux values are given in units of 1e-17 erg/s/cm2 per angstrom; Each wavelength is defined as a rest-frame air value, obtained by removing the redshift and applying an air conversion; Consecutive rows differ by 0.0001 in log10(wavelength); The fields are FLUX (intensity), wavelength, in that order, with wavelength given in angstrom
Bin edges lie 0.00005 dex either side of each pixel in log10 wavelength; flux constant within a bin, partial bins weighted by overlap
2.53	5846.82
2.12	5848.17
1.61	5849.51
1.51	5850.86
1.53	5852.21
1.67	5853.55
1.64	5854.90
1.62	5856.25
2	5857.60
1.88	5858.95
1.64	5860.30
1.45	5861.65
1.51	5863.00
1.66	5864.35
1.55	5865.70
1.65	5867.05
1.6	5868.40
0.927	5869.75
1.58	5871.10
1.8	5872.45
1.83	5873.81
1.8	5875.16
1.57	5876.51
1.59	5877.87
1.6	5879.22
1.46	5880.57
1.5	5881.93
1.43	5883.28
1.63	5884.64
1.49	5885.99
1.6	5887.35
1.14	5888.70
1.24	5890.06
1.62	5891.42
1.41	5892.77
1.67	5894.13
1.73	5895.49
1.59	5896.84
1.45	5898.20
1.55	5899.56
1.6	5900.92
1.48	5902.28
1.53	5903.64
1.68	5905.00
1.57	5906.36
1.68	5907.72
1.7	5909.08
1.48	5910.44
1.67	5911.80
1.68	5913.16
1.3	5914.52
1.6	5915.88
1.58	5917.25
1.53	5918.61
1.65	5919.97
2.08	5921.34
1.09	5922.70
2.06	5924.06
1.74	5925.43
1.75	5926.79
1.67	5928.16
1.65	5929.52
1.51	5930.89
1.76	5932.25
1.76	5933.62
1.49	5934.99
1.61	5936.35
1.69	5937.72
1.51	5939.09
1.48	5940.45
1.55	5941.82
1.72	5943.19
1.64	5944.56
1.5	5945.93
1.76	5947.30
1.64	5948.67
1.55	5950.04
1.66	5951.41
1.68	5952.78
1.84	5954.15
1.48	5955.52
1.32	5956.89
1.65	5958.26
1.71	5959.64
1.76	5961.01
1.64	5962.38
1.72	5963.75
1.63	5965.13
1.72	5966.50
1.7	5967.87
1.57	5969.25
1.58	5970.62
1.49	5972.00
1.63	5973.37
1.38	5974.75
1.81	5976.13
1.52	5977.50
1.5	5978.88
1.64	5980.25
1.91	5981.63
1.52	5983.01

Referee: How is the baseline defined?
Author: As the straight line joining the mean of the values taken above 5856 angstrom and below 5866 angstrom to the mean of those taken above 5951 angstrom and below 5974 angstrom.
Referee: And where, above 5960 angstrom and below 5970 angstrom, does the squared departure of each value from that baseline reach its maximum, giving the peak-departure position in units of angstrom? 5961.01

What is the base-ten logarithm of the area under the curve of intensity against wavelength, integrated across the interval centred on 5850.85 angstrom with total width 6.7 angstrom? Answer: 1.1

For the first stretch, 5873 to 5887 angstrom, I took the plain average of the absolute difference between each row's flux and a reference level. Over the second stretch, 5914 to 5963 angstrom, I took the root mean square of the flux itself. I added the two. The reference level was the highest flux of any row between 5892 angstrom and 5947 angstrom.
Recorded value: 2.13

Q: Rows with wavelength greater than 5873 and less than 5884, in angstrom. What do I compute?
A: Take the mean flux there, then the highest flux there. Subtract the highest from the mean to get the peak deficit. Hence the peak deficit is -0.23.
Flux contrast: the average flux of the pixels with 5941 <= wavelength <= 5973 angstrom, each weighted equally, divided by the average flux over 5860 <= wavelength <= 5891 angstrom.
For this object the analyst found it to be 1.06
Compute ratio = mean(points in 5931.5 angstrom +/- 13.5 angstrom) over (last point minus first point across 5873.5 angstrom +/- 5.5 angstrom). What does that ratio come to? -165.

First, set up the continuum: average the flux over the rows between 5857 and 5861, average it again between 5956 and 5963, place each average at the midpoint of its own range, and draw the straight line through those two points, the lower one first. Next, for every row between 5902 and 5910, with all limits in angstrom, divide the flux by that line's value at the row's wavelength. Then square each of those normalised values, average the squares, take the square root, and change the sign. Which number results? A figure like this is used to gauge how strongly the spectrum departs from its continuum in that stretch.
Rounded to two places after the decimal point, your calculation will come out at -0.93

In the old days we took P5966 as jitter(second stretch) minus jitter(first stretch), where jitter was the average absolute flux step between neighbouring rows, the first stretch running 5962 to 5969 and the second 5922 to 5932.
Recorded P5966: 0.19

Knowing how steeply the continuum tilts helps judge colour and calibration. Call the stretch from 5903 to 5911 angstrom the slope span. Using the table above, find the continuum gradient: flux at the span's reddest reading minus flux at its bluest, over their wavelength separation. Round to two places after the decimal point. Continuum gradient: -0.01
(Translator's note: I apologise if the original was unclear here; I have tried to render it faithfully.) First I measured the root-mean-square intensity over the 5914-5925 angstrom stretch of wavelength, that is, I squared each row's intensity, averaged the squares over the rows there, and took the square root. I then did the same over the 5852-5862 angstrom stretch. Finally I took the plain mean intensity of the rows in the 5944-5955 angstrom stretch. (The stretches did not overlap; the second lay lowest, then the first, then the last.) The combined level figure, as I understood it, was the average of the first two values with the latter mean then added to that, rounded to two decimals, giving 3.32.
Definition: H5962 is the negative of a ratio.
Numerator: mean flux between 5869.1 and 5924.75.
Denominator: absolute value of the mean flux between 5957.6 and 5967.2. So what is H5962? -0.93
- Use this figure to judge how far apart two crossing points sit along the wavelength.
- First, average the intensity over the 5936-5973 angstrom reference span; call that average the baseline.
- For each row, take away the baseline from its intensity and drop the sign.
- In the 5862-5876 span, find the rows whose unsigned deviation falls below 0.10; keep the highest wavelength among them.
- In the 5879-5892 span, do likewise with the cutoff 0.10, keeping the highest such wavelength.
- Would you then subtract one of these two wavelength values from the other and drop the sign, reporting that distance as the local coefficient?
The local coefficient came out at 20.3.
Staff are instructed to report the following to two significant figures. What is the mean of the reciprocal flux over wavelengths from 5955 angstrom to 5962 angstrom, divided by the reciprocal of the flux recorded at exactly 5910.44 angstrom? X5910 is 0.94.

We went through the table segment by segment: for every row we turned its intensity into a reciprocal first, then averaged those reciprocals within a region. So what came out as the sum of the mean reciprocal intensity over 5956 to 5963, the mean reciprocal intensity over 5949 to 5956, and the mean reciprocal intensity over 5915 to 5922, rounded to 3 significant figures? 1.84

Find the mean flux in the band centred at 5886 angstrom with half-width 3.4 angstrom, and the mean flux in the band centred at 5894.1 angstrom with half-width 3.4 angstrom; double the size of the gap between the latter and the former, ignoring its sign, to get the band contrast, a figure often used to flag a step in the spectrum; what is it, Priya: 0.29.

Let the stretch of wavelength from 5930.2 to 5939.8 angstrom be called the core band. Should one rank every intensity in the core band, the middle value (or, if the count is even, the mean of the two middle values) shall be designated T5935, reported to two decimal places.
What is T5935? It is 1.61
